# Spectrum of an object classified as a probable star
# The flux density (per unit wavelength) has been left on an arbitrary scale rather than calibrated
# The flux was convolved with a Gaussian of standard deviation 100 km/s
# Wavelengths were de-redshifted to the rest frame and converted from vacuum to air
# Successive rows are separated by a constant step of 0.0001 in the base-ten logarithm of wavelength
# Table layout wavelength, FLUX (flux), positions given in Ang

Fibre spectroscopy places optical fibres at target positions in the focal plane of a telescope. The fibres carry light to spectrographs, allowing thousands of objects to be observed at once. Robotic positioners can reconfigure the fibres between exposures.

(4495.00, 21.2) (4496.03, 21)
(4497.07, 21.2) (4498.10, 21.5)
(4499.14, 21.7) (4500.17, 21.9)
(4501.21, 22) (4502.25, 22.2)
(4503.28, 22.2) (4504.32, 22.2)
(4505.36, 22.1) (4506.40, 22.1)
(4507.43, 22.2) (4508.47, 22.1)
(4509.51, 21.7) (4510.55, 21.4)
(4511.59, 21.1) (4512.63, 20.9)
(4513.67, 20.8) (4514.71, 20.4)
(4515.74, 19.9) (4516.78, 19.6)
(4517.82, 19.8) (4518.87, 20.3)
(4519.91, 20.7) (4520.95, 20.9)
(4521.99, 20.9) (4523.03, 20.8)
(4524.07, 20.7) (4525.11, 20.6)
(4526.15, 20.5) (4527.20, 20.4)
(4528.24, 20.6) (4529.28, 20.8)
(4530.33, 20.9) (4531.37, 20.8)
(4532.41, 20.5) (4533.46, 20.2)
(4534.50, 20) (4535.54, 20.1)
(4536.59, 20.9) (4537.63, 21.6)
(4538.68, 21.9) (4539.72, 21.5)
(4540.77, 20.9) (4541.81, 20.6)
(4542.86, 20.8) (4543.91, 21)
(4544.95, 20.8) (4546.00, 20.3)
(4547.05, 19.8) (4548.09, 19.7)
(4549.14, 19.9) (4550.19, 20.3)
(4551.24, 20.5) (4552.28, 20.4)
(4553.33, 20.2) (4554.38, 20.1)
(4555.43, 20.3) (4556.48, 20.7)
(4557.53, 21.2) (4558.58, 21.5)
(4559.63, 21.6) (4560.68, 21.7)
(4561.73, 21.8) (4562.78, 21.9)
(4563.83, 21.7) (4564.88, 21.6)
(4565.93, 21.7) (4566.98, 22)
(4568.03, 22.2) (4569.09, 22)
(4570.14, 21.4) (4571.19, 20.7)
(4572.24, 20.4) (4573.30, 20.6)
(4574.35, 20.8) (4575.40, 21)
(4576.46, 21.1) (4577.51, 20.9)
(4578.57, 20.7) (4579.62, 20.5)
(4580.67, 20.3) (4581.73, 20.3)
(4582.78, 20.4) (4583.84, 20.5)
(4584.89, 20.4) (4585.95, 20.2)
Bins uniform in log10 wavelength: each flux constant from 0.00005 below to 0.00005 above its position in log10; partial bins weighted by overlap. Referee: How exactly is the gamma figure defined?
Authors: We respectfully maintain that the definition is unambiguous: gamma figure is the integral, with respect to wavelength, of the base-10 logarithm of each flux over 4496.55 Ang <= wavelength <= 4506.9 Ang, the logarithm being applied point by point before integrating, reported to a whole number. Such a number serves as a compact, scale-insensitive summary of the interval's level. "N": 14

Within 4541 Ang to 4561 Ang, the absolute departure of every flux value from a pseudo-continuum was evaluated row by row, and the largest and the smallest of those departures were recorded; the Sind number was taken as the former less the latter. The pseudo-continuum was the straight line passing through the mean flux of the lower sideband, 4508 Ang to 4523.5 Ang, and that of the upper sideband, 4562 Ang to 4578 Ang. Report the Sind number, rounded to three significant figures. 1.40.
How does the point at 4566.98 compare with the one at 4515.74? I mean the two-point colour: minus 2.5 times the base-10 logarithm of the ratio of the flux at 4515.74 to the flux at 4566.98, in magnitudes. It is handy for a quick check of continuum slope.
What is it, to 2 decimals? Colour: 0.11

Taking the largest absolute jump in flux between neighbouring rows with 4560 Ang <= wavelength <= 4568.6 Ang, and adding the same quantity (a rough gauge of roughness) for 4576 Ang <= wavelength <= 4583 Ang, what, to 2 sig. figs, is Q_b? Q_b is 0.50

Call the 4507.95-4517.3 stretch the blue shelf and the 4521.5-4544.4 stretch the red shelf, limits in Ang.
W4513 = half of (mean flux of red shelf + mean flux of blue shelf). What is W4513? 20.8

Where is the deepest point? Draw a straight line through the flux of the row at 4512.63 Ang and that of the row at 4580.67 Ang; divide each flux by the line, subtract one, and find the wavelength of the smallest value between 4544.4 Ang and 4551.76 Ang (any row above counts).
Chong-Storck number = 4548.09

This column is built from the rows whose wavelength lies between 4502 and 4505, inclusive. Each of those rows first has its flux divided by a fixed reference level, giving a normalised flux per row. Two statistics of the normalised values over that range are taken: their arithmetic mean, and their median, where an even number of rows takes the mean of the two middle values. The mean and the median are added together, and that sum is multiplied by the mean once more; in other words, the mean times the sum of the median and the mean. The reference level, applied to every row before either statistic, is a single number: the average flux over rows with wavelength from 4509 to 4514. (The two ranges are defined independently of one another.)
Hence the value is 2.20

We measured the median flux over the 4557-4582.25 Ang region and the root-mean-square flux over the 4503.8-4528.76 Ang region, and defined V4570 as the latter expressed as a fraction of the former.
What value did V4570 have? 0.98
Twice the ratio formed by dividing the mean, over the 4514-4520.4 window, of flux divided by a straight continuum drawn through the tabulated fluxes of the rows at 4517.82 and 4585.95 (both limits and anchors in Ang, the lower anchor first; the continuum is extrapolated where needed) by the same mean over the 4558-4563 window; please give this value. 1.88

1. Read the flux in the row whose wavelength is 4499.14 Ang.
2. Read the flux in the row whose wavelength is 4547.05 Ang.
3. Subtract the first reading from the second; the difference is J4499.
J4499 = -1.9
